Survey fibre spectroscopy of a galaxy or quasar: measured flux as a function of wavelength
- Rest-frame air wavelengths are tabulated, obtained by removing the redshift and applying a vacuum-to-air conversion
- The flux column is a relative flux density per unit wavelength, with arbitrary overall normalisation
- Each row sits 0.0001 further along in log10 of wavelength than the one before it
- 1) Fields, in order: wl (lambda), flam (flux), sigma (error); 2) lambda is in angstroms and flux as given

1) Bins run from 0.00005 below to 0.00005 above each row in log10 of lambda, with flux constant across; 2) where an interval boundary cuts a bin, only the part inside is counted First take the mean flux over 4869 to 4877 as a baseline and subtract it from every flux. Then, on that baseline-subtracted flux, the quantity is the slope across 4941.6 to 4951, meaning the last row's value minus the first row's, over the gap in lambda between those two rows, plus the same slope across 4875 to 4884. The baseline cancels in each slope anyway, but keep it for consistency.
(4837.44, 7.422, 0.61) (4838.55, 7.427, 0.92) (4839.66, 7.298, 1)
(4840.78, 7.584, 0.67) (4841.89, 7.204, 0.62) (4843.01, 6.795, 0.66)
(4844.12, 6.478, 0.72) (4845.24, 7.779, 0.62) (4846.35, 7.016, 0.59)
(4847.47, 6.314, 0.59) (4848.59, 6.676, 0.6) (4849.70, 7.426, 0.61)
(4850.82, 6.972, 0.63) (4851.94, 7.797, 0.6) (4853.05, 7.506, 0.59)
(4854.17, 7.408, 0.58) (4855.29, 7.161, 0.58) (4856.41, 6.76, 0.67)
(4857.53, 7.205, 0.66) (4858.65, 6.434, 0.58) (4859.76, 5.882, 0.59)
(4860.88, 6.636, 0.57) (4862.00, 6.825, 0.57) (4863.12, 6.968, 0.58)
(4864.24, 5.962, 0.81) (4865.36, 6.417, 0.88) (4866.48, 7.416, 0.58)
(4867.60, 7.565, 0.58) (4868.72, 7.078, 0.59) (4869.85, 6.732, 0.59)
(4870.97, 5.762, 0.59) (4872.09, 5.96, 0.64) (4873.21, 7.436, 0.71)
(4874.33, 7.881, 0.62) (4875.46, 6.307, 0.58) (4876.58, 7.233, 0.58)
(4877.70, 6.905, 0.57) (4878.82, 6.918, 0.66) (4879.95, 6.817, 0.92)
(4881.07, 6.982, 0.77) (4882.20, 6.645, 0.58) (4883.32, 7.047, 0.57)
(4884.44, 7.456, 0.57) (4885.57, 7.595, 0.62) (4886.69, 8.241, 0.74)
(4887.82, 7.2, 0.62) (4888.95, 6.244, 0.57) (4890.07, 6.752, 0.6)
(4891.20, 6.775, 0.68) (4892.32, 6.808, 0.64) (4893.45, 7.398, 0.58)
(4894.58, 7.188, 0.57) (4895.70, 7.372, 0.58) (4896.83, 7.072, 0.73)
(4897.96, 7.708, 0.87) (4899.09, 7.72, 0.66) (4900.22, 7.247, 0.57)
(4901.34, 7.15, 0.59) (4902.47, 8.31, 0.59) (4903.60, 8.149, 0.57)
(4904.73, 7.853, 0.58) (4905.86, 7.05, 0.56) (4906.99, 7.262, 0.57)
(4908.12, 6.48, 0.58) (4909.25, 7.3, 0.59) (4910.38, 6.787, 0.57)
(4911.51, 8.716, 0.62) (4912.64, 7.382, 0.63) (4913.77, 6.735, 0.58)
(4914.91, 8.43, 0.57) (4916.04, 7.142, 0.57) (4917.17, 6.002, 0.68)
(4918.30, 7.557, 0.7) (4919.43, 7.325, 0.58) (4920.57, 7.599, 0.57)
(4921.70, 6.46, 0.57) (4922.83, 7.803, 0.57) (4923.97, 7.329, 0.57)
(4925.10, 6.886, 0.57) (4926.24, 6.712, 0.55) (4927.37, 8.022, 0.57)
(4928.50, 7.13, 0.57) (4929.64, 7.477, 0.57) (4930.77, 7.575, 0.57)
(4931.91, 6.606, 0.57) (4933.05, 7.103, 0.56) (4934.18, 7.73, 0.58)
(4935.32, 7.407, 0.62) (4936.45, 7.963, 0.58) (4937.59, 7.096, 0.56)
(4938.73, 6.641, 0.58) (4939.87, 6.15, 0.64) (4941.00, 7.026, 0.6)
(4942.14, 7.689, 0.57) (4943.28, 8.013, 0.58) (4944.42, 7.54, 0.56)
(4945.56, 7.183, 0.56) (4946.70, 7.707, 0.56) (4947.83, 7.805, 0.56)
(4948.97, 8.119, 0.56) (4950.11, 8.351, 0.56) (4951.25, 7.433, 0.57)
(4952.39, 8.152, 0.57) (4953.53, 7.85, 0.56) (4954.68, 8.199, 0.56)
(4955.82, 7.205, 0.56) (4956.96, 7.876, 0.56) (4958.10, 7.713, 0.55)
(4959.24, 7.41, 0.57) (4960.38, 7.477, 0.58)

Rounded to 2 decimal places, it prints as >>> 0.18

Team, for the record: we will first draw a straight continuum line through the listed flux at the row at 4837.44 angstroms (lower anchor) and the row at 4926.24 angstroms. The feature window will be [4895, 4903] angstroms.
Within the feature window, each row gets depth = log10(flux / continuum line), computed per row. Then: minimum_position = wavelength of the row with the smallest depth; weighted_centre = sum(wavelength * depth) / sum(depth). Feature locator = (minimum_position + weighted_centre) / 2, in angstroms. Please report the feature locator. 4898.3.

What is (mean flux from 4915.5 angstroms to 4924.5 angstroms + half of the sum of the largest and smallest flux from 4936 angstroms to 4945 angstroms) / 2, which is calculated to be 7.12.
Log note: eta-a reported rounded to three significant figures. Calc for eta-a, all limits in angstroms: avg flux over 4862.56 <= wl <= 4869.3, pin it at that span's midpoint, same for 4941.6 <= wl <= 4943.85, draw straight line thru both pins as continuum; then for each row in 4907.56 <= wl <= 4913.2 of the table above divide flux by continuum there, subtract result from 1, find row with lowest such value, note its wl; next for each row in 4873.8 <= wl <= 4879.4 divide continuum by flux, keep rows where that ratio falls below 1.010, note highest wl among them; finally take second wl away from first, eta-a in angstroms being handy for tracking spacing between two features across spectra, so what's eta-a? 34.9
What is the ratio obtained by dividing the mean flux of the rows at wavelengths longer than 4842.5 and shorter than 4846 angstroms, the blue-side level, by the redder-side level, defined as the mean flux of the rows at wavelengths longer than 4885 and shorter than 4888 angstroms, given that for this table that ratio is 0.91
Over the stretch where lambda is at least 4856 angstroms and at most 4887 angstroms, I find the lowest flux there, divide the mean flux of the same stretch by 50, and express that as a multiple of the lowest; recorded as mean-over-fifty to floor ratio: 0.0239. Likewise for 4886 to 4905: 0.0236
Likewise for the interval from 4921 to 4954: 0.0241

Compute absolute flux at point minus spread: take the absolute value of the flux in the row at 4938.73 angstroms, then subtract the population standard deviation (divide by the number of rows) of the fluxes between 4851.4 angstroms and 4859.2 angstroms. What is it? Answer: 6.21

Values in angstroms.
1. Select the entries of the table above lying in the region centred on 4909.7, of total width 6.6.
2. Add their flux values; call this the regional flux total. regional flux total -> 43.9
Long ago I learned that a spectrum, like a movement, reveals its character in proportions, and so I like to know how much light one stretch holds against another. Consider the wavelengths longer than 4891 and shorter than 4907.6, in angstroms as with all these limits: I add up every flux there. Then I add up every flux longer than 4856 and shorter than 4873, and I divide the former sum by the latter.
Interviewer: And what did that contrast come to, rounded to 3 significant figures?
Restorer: 1.12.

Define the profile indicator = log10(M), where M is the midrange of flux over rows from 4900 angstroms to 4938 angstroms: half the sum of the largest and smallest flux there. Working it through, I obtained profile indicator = 0.867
